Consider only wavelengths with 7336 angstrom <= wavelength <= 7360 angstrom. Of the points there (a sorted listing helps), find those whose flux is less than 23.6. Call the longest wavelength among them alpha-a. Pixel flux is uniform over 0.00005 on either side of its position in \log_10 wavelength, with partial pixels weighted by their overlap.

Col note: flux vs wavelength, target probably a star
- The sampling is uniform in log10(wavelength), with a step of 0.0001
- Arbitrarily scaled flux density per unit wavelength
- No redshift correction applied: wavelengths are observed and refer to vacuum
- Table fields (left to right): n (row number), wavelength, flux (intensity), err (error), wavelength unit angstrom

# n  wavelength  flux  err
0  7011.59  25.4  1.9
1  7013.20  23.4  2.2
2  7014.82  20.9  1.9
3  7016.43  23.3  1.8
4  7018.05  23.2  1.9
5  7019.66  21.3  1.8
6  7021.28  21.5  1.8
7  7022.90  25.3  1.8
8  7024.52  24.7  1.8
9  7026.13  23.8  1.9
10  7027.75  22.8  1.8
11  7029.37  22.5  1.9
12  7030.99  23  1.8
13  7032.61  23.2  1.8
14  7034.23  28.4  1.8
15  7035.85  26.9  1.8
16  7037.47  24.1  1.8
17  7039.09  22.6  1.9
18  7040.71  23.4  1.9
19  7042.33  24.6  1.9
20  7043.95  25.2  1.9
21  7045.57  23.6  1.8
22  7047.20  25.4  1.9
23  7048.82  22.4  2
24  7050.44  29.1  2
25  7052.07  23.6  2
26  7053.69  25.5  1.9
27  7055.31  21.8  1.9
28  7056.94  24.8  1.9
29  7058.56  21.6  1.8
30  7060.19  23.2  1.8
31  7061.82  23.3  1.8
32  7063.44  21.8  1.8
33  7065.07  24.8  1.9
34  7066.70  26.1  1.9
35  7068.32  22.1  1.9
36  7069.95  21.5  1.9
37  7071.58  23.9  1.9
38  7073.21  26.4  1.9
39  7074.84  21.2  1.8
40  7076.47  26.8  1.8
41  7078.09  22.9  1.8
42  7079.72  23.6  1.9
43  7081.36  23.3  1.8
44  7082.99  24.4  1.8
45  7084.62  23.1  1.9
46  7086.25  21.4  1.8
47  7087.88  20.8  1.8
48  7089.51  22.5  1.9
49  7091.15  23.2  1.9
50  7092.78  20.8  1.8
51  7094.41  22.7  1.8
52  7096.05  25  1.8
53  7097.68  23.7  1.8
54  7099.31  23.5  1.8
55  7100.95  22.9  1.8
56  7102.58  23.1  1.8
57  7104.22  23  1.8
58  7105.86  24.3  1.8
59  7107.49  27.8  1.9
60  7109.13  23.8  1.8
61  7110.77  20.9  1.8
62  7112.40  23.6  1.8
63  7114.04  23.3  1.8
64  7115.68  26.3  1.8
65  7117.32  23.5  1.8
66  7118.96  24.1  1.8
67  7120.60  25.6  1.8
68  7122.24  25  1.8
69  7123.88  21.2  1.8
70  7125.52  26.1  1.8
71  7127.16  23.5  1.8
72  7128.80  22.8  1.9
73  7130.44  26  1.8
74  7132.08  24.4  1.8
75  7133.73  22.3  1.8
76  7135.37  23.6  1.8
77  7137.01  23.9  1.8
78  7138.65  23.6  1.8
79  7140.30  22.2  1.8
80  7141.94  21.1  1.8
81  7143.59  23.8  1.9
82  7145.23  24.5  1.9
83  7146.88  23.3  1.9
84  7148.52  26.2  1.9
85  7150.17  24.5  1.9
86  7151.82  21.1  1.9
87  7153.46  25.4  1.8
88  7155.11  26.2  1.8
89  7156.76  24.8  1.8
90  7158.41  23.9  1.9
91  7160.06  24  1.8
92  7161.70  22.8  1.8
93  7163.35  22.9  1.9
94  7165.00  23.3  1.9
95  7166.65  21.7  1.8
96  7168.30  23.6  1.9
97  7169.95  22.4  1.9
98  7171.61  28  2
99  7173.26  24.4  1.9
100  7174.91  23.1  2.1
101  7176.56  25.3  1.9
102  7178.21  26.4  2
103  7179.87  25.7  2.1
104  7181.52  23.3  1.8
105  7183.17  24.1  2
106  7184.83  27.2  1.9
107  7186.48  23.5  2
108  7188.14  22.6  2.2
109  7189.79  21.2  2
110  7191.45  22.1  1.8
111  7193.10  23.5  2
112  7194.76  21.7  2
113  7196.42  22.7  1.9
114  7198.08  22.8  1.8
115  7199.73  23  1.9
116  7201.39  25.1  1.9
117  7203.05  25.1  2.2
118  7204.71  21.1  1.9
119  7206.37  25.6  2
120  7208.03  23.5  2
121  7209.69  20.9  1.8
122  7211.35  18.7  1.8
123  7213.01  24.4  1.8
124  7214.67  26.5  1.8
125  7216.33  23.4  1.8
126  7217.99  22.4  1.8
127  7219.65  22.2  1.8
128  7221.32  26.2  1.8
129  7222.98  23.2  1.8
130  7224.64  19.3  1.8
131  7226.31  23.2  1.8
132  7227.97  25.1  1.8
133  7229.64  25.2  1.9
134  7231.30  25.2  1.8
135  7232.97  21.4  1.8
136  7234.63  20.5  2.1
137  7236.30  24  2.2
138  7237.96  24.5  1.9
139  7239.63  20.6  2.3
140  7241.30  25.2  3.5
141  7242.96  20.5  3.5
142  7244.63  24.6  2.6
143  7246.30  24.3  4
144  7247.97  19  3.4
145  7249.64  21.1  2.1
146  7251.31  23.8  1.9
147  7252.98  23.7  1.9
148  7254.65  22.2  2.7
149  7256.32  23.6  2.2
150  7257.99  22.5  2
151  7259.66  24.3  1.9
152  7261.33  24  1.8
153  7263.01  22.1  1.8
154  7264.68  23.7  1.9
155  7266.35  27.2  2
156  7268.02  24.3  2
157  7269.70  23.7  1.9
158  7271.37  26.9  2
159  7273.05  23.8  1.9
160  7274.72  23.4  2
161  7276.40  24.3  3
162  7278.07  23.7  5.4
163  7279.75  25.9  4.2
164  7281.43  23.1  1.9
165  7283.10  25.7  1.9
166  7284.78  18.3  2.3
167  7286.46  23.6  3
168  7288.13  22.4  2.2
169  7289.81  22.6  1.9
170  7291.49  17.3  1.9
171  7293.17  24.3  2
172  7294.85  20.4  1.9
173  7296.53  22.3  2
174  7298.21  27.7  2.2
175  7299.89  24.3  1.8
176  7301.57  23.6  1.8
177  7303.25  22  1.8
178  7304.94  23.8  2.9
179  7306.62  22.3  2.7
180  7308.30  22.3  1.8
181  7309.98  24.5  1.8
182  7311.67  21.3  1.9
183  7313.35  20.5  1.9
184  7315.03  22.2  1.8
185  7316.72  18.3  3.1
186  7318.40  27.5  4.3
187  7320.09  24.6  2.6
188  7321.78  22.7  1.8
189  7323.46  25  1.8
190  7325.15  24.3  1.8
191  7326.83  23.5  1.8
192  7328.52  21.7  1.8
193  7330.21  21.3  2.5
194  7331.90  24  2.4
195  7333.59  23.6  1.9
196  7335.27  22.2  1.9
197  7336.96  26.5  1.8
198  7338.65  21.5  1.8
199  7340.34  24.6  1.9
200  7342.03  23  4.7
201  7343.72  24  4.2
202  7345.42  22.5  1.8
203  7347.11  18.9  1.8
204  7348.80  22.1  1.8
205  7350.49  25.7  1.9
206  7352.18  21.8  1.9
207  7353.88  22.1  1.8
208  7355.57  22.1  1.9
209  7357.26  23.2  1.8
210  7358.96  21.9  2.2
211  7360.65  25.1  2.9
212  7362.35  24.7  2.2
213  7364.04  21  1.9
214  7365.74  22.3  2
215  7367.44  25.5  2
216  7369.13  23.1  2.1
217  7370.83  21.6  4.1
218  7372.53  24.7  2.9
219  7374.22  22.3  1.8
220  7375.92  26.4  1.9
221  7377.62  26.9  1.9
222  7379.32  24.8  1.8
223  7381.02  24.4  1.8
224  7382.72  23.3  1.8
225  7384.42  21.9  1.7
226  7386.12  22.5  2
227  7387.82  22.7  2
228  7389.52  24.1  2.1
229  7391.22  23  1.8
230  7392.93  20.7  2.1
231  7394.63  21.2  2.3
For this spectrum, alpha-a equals 7358.96 angstrom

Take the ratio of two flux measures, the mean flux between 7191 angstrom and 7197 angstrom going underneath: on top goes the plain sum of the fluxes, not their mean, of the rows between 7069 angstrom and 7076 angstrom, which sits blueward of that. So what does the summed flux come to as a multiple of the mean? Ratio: 4.13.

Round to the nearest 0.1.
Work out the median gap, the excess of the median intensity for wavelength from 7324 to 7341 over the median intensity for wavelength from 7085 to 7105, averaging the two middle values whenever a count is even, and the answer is 0.6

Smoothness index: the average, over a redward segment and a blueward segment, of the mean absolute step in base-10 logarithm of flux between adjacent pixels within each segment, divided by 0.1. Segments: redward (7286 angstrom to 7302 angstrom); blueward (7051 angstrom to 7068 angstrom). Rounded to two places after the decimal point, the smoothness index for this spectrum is 0.51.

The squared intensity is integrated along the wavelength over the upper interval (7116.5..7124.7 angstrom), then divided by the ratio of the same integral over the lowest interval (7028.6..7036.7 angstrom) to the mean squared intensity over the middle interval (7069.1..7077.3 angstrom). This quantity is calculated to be 541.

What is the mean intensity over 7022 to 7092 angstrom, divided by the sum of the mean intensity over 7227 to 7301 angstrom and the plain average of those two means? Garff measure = 0.508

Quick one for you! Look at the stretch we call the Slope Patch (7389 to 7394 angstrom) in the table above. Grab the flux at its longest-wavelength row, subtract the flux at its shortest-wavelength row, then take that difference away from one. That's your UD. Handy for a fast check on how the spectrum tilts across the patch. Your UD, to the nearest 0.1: 4.4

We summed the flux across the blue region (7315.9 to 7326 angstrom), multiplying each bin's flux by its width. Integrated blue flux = 240.0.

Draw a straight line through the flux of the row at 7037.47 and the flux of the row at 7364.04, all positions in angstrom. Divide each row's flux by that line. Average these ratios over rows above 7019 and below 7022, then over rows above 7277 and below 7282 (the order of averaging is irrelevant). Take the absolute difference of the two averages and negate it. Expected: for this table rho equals -0.23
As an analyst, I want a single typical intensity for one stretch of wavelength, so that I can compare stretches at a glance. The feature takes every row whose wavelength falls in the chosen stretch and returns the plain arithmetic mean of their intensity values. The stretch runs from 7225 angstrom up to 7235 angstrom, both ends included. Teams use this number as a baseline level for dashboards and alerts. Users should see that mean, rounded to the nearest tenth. 23.4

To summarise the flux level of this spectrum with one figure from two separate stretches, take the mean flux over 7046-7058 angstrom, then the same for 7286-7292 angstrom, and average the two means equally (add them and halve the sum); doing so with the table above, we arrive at 23.07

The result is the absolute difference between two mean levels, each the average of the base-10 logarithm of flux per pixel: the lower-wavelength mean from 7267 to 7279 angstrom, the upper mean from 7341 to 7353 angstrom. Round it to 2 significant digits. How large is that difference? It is 0.033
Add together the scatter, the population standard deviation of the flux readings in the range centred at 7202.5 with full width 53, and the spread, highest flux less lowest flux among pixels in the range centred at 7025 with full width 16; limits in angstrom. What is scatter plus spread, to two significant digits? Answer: 6.0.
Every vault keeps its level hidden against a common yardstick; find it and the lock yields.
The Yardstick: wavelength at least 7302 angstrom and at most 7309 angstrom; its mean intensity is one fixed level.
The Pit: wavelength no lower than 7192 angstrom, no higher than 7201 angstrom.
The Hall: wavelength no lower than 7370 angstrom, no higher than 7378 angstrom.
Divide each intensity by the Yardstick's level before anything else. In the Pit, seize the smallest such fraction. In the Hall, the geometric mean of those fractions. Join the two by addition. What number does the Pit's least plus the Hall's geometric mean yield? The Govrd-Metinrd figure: 2.03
